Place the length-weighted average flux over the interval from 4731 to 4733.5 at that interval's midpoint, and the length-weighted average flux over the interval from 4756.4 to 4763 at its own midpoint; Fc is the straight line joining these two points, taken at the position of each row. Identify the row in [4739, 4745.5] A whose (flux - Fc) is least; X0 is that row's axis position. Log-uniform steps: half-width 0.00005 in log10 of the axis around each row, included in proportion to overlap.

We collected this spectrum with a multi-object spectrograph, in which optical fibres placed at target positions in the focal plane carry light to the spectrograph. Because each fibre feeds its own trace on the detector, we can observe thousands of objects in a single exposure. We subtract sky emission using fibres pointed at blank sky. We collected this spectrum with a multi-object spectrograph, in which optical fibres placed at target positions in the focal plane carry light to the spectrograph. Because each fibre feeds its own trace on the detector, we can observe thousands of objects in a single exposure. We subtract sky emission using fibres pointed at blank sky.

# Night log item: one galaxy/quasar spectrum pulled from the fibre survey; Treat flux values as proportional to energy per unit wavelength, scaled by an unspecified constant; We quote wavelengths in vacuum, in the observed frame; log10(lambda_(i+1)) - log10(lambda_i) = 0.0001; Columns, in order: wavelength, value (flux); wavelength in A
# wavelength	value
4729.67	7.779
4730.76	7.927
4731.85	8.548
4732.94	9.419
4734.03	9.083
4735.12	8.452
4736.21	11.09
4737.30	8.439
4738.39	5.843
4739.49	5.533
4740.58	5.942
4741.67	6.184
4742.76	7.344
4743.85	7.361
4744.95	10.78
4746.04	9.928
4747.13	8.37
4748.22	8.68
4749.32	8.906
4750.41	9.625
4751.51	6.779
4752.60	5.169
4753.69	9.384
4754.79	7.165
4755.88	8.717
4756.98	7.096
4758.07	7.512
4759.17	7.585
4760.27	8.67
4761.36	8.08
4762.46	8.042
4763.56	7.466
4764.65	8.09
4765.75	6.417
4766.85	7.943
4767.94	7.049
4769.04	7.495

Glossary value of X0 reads 4739.49 A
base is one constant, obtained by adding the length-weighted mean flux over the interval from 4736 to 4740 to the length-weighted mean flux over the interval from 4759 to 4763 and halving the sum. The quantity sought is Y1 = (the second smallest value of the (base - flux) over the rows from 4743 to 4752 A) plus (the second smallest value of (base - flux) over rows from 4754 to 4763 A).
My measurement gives -3.0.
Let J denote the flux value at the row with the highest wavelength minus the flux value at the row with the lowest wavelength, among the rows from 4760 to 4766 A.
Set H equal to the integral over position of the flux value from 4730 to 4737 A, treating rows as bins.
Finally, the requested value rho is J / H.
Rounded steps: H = 63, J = -2.3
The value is -0.04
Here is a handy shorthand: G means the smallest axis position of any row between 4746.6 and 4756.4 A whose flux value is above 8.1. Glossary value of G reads 4747.13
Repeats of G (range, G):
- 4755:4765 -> 4755.88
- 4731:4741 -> 4731.85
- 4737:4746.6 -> 4737.30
